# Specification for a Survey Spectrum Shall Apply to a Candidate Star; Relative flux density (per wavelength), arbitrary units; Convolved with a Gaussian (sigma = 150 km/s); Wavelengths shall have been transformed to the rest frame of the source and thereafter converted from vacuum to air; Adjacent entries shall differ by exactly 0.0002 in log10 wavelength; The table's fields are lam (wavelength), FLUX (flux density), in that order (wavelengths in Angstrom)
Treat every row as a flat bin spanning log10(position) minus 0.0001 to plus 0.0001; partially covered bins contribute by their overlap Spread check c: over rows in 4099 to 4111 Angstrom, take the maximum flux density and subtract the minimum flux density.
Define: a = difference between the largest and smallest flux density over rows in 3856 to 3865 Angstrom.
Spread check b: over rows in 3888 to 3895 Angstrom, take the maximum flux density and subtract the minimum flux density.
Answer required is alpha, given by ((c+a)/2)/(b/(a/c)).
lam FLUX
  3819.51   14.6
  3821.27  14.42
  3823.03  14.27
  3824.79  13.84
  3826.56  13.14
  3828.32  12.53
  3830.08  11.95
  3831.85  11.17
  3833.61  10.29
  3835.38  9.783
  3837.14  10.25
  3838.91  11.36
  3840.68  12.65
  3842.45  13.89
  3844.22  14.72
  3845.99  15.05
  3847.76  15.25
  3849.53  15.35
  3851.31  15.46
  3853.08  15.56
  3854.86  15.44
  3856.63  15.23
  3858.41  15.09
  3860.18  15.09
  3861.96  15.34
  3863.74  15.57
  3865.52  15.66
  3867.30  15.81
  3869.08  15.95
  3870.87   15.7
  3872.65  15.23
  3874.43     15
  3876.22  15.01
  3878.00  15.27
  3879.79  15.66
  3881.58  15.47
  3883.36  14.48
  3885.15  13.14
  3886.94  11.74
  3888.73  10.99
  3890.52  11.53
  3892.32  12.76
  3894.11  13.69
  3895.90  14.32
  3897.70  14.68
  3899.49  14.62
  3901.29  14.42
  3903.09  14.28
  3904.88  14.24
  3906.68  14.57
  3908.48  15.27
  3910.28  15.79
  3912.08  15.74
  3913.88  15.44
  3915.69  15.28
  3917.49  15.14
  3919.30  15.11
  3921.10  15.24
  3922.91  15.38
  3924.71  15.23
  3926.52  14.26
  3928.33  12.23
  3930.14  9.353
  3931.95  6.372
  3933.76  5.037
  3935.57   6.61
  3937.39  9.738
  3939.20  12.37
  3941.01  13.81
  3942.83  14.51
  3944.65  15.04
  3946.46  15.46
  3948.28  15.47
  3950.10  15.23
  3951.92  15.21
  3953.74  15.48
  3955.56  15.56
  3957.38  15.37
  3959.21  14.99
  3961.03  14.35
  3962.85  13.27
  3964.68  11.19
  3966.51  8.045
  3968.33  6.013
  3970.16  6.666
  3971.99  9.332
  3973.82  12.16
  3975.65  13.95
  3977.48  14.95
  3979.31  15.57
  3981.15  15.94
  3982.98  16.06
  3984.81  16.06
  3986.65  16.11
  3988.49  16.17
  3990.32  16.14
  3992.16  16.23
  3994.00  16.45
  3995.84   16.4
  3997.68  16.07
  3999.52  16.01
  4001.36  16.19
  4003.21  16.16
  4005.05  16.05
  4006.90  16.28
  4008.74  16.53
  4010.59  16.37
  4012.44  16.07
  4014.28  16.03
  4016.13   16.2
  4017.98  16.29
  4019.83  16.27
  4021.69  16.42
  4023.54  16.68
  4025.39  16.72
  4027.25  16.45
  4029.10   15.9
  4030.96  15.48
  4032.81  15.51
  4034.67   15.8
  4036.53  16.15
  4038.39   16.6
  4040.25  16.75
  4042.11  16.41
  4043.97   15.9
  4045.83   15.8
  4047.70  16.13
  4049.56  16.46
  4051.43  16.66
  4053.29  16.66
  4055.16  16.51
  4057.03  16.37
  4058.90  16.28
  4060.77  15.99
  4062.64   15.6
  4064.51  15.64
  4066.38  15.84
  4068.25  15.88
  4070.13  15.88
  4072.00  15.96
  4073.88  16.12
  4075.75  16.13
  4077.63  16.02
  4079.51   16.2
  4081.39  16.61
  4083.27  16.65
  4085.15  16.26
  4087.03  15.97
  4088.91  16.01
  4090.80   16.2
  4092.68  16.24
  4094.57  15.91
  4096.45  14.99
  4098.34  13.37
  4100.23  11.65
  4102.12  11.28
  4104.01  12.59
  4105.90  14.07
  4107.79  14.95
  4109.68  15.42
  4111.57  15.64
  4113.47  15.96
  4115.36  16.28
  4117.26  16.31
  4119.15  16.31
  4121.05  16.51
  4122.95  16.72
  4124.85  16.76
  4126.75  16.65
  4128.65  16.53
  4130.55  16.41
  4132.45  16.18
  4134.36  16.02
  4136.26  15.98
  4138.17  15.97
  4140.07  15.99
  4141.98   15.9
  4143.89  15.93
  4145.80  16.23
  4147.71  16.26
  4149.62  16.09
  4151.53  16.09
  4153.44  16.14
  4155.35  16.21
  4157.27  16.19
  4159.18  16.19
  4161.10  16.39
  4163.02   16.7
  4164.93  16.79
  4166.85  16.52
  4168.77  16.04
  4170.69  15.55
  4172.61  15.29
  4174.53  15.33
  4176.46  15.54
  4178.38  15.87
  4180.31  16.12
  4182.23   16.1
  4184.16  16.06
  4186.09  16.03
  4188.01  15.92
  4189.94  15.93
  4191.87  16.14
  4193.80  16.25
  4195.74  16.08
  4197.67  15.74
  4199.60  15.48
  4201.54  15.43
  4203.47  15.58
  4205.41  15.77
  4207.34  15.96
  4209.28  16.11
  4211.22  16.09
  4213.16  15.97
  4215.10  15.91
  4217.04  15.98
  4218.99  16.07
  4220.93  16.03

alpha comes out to 0.1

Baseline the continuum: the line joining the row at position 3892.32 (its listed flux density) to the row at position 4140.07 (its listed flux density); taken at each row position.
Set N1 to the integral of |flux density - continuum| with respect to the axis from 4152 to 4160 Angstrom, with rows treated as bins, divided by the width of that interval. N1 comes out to 0.0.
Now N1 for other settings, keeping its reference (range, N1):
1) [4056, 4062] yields 1.3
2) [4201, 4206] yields 1.2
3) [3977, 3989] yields 1.9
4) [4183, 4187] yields 0.5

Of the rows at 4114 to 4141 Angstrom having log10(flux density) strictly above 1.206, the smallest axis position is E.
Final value 4115.36 Angstrom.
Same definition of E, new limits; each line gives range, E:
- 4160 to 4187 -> 4161.10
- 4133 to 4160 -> 4145.80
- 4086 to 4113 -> 4090.80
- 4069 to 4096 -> 4073.88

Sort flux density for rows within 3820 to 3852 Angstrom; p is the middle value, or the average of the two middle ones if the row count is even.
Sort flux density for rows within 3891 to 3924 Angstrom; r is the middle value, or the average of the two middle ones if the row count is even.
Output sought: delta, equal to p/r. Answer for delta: 0.91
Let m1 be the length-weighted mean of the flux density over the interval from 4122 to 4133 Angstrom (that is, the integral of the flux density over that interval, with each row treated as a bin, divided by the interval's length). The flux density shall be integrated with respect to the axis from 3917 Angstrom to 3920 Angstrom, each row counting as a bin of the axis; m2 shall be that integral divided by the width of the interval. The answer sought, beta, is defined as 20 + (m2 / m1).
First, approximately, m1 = 16.6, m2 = 15.1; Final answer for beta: 20.91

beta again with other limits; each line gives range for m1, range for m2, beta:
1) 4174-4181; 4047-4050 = 21.04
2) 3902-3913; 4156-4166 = 21.10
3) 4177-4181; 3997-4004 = 21.01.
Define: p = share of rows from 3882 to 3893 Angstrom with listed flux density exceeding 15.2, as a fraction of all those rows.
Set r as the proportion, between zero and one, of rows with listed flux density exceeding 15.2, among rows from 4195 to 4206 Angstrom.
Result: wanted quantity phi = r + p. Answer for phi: 1.0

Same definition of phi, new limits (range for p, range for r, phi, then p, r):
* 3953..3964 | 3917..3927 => 1.0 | 0.50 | 0.5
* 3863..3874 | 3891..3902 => 1.0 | 1.00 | 0.0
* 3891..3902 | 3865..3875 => 0.8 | 0.00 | 0.8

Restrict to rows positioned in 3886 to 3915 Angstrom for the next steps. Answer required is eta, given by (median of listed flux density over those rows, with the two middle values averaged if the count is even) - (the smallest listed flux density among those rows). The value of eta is 3.4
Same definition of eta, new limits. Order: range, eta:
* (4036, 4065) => 0.7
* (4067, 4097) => 1.1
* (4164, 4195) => 0.7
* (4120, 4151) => 0.3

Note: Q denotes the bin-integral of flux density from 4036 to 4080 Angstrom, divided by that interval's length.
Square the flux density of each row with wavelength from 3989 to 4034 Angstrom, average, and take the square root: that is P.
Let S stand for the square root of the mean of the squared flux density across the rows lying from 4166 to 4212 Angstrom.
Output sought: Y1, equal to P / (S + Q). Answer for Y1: 0.506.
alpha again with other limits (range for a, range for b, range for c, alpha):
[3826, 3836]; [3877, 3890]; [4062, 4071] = 4.7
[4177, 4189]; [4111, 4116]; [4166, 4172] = 0.2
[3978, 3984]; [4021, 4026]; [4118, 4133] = 1.5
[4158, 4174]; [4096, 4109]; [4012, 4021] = 1.4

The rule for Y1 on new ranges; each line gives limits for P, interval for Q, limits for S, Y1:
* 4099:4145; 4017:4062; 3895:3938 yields 0.521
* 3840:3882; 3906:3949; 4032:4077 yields 0.517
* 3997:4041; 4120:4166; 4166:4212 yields 0.504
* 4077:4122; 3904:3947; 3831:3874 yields 0.559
